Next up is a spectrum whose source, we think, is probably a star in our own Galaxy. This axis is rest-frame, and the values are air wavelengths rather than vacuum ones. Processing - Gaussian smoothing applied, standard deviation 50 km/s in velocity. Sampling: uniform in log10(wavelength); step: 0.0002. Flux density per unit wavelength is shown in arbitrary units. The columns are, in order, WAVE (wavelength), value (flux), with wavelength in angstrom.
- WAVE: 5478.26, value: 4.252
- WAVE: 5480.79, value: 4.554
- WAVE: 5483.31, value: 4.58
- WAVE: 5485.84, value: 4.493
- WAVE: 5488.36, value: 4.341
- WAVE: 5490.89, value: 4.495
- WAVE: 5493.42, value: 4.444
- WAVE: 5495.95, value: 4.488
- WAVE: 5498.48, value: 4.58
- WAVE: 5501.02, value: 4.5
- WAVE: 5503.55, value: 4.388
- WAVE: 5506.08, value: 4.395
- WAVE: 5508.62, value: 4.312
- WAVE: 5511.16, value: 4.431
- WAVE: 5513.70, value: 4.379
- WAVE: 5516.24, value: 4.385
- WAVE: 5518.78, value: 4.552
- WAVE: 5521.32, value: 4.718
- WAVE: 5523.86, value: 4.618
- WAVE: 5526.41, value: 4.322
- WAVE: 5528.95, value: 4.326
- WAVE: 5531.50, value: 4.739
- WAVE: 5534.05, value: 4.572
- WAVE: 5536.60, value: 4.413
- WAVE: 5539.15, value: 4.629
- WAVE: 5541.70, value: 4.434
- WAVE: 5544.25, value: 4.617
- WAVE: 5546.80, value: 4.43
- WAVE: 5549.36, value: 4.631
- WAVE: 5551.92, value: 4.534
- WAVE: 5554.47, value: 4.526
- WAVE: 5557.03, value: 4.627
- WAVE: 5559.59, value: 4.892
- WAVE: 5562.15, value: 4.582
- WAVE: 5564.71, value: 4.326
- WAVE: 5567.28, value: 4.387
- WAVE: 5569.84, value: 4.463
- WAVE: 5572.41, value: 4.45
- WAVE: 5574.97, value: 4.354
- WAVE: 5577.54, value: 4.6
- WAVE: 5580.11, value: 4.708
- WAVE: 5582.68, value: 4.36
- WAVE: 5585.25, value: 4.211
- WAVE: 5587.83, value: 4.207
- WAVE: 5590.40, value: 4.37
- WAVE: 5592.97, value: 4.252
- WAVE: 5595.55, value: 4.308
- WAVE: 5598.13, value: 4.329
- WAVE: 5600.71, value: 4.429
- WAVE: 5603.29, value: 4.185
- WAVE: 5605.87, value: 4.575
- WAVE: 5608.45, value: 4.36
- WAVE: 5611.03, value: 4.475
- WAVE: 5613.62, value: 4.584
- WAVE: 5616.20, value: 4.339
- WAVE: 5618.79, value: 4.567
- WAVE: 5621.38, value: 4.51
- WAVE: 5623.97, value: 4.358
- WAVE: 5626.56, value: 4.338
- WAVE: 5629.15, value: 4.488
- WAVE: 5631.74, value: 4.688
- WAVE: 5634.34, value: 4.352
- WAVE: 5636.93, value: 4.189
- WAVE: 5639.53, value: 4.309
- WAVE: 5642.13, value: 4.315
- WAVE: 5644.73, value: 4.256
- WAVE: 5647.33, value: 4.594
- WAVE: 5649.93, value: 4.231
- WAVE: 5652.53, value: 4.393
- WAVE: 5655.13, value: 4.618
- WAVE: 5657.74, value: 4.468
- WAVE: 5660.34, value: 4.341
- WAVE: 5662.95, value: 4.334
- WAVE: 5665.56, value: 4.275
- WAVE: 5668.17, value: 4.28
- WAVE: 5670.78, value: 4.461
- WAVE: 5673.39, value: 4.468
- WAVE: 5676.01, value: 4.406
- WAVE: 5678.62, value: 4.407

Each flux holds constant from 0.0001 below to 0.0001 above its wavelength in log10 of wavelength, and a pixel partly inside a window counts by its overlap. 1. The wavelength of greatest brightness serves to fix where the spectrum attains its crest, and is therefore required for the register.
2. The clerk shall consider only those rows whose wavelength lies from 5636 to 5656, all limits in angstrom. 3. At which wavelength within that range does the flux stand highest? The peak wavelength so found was 5655.13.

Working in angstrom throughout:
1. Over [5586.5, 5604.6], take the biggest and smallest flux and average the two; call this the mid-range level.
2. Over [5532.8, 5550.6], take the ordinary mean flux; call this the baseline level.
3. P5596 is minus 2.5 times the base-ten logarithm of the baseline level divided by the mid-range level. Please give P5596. -0.06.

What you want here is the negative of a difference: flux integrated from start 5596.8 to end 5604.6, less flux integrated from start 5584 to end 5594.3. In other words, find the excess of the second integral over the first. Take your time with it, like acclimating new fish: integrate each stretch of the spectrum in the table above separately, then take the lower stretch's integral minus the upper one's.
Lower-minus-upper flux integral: 10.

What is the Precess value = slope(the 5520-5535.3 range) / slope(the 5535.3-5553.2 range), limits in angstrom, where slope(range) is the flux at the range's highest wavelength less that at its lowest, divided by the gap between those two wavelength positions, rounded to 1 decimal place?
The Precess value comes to -1.5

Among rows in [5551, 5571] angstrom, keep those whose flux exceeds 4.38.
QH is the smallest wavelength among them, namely 5551.92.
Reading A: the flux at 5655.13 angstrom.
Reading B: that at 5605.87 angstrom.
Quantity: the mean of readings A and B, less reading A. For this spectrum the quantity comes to -0.02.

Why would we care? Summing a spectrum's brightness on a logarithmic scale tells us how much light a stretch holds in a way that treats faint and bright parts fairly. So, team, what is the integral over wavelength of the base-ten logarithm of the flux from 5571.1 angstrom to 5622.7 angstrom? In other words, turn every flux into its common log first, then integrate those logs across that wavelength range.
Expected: 33.2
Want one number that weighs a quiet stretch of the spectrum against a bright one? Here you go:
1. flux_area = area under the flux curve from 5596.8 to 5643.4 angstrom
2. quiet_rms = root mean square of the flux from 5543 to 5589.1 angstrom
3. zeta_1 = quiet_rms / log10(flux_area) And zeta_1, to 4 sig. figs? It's 1.945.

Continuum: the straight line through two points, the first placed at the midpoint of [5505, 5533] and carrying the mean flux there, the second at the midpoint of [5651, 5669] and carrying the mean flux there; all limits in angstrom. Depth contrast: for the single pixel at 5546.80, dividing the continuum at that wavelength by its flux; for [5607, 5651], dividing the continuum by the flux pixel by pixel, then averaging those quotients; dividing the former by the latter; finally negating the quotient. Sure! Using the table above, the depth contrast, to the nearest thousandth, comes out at -1.005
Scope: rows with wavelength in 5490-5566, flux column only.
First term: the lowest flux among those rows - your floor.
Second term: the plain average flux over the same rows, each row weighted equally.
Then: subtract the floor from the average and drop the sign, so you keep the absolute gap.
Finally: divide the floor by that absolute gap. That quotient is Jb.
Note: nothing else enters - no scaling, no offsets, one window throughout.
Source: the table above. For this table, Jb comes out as 22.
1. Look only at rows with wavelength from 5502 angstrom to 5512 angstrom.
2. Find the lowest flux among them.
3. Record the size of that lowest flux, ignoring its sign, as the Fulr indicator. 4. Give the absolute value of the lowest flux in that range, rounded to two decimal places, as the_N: 4.31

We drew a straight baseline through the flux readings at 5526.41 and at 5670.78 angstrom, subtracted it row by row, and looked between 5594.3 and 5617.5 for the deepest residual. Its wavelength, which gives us 5603.29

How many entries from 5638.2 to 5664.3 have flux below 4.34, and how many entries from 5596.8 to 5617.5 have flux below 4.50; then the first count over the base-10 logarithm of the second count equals 6.4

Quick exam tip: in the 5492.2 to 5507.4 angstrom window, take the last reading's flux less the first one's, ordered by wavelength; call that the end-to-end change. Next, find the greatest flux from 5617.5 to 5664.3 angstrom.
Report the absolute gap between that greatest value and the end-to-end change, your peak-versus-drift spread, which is 4.74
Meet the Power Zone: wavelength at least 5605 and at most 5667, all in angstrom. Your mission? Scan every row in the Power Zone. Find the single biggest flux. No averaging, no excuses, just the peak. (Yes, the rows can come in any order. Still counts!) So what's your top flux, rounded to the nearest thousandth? 4.688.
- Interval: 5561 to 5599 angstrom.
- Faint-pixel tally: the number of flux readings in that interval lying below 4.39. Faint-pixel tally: 10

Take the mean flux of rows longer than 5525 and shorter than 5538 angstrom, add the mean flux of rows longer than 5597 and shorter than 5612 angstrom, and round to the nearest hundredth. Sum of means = 8.87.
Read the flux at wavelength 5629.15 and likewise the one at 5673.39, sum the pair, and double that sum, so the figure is 17.9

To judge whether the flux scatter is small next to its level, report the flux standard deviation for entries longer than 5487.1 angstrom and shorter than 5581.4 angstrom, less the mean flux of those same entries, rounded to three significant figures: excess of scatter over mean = -4.37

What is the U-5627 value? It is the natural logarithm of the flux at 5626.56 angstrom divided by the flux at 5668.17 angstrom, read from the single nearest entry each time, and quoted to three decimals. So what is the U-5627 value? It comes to 0.013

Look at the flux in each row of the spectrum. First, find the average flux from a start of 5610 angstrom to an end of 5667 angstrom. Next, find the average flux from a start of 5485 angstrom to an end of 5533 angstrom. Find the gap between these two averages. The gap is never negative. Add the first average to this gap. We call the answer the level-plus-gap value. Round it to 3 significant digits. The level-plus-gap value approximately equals 4.47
